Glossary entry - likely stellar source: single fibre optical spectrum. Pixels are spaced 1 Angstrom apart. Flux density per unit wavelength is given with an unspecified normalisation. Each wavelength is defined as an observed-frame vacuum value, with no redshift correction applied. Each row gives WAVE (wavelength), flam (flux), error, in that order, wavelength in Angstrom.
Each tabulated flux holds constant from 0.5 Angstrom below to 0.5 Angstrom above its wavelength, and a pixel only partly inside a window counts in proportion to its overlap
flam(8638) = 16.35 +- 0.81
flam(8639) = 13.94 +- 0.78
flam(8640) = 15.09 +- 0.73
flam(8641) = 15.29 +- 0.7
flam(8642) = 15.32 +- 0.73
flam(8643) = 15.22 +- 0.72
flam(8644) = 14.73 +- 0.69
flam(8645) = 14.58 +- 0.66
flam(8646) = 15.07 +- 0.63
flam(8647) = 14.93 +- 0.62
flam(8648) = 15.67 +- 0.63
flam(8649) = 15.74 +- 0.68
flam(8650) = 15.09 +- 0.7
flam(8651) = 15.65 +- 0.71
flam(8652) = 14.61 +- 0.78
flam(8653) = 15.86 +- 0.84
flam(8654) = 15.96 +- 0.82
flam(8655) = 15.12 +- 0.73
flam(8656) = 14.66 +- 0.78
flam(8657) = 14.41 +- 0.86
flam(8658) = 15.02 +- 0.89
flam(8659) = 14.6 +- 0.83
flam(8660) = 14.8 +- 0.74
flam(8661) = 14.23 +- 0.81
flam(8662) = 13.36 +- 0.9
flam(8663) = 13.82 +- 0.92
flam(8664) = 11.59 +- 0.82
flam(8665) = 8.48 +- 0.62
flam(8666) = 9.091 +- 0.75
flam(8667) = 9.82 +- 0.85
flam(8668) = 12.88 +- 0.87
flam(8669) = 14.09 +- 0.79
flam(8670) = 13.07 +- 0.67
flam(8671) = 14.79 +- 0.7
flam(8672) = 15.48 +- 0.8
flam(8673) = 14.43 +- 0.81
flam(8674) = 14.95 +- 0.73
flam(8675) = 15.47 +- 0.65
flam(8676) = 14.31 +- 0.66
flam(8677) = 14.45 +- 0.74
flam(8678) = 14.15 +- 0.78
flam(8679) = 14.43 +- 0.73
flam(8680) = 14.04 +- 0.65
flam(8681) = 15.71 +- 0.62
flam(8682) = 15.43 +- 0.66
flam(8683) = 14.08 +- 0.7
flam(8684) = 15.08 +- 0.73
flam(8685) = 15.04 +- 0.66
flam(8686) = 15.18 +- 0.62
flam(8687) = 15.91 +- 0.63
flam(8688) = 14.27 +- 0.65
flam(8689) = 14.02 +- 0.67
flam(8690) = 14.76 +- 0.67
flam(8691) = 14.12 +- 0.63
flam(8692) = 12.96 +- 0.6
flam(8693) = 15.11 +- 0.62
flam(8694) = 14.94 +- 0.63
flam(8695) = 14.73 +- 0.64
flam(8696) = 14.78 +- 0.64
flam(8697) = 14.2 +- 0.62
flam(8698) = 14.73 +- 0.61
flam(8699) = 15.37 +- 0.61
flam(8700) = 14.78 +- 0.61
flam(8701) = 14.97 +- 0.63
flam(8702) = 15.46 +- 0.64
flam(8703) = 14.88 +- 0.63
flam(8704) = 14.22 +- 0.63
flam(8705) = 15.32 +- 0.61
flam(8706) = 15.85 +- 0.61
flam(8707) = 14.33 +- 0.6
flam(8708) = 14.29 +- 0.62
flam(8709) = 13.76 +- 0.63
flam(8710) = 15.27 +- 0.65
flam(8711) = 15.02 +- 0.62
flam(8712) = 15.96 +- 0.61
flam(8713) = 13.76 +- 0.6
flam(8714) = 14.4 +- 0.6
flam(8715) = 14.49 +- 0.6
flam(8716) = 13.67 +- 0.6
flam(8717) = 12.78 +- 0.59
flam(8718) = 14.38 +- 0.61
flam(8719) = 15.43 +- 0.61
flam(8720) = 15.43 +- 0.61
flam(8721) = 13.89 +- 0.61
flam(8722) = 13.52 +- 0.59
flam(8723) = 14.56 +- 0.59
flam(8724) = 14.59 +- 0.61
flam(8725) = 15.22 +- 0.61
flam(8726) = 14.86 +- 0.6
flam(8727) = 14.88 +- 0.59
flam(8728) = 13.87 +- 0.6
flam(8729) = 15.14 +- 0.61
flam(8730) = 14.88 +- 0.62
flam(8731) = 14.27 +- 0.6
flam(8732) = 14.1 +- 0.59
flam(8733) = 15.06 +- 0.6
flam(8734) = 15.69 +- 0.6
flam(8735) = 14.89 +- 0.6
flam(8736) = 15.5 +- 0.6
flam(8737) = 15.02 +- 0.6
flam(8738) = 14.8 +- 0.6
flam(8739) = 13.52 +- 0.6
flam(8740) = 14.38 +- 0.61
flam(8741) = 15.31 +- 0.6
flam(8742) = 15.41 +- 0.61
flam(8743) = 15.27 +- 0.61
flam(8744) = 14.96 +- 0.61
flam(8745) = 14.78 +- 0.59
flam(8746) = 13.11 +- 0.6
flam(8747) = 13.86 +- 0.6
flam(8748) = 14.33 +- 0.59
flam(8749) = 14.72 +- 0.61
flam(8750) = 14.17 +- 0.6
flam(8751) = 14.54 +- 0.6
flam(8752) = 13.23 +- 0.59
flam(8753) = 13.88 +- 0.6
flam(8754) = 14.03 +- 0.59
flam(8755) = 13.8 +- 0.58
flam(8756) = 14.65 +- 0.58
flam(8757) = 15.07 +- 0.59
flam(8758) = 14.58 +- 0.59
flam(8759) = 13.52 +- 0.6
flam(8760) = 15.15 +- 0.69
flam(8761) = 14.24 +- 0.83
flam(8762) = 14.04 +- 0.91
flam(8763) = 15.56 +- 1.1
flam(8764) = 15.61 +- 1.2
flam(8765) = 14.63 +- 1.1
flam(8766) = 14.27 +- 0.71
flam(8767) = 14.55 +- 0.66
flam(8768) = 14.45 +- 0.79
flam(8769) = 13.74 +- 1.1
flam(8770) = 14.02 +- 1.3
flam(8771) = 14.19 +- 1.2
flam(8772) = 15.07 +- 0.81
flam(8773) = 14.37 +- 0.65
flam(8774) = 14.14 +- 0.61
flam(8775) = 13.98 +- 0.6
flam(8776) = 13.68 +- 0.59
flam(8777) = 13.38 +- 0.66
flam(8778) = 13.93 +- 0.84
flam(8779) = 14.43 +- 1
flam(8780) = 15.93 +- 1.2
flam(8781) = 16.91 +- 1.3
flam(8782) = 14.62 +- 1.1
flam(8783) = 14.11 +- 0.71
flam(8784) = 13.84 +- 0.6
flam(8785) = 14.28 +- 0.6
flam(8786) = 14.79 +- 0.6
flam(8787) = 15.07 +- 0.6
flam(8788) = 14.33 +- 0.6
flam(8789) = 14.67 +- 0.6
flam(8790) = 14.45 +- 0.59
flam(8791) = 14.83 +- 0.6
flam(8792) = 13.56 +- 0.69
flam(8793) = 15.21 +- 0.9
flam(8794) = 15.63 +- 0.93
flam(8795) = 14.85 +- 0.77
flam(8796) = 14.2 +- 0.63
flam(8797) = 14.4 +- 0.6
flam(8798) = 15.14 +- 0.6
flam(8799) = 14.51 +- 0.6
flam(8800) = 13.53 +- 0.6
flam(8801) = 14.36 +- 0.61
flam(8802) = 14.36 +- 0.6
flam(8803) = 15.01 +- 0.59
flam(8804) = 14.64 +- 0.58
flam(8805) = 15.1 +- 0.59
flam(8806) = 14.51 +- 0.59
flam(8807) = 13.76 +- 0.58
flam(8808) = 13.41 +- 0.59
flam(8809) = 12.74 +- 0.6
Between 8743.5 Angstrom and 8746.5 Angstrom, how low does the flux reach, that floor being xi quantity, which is 13.11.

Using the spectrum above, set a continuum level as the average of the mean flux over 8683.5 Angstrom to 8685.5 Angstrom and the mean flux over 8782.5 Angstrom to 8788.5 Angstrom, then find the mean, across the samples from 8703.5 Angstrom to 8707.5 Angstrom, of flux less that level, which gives 0.20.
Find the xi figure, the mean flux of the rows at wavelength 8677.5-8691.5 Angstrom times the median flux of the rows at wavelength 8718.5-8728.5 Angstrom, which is 217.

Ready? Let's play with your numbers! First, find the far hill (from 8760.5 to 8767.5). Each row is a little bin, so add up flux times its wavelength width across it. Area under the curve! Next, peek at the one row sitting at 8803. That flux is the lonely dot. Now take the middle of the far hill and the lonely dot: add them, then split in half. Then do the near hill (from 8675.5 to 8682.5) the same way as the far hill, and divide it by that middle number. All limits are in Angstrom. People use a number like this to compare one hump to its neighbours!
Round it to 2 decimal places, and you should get 1.74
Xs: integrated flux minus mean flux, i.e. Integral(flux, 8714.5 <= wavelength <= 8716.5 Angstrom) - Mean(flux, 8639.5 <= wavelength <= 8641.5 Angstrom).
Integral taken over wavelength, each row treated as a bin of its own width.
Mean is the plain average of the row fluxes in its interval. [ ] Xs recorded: 13.0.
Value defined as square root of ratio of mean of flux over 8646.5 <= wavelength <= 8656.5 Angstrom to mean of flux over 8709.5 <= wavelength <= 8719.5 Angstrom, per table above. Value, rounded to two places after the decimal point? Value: 1.03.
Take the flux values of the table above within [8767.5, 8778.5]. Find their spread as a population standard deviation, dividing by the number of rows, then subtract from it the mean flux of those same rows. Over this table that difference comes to -13.7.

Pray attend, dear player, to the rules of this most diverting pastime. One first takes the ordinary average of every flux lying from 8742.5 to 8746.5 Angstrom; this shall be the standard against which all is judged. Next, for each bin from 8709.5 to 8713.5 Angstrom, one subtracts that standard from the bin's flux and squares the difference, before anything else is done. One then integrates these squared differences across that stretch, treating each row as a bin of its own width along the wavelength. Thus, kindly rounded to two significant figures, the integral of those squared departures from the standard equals 3.4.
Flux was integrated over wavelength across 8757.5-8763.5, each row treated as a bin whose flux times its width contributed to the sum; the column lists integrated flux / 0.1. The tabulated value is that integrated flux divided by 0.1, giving 871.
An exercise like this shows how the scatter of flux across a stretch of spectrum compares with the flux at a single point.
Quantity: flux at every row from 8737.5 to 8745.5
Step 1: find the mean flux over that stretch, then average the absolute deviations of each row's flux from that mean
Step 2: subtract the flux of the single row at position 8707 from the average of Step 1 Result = -13.9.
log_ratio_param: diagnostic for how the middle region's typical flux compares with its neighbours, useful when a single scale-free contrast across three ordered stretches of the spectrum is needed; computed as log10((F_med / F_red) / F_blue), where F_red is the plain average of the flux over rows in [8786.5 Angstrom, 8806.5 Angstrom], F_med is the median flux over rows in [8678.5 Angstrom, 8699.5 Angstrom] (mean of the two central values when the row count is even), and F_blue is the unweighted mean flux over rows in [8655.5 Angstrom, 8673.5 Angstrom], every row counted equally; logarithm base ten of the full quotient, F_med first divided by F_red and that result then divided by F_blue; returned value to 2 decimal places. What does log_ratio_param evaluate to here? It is -1.12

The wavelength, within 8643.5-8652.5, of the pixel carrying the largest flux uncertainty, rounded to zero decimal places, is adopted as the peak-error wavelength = 8652 Angstrom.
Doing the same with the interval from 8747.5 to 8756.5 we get 8749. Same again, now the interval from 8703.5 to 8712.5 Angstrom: 8710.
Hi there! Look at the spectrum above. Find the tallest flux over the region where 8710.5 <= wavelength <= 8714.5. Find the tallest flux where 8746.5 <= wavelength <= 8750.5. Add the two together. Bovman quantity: 30.7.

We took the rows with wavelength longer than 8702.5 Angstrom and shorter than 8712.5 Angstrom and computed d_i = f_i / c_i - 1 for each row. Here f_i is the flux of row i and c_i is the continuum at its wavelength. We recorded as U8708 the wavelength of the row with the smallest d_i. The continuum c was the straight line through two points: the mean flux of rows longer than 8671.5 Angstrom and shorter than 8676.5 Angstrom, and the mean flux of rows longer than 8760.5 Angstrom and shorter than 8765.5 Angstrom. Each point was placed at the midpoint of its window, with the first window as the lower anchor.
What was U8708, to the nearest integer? 8709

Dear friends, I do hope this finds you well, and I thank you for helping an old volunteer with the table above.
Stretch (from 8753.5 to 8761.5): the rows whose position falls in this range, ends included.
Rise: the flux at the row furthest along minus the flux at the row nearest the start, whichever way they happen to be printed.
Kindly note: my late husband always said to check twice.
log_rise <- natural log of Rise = -1.6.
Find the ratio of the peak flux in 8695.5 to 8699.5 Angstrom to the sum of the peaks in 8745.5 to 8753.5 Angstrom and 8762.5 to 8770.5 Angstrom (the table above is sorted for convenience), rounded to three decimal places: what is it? 0.507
